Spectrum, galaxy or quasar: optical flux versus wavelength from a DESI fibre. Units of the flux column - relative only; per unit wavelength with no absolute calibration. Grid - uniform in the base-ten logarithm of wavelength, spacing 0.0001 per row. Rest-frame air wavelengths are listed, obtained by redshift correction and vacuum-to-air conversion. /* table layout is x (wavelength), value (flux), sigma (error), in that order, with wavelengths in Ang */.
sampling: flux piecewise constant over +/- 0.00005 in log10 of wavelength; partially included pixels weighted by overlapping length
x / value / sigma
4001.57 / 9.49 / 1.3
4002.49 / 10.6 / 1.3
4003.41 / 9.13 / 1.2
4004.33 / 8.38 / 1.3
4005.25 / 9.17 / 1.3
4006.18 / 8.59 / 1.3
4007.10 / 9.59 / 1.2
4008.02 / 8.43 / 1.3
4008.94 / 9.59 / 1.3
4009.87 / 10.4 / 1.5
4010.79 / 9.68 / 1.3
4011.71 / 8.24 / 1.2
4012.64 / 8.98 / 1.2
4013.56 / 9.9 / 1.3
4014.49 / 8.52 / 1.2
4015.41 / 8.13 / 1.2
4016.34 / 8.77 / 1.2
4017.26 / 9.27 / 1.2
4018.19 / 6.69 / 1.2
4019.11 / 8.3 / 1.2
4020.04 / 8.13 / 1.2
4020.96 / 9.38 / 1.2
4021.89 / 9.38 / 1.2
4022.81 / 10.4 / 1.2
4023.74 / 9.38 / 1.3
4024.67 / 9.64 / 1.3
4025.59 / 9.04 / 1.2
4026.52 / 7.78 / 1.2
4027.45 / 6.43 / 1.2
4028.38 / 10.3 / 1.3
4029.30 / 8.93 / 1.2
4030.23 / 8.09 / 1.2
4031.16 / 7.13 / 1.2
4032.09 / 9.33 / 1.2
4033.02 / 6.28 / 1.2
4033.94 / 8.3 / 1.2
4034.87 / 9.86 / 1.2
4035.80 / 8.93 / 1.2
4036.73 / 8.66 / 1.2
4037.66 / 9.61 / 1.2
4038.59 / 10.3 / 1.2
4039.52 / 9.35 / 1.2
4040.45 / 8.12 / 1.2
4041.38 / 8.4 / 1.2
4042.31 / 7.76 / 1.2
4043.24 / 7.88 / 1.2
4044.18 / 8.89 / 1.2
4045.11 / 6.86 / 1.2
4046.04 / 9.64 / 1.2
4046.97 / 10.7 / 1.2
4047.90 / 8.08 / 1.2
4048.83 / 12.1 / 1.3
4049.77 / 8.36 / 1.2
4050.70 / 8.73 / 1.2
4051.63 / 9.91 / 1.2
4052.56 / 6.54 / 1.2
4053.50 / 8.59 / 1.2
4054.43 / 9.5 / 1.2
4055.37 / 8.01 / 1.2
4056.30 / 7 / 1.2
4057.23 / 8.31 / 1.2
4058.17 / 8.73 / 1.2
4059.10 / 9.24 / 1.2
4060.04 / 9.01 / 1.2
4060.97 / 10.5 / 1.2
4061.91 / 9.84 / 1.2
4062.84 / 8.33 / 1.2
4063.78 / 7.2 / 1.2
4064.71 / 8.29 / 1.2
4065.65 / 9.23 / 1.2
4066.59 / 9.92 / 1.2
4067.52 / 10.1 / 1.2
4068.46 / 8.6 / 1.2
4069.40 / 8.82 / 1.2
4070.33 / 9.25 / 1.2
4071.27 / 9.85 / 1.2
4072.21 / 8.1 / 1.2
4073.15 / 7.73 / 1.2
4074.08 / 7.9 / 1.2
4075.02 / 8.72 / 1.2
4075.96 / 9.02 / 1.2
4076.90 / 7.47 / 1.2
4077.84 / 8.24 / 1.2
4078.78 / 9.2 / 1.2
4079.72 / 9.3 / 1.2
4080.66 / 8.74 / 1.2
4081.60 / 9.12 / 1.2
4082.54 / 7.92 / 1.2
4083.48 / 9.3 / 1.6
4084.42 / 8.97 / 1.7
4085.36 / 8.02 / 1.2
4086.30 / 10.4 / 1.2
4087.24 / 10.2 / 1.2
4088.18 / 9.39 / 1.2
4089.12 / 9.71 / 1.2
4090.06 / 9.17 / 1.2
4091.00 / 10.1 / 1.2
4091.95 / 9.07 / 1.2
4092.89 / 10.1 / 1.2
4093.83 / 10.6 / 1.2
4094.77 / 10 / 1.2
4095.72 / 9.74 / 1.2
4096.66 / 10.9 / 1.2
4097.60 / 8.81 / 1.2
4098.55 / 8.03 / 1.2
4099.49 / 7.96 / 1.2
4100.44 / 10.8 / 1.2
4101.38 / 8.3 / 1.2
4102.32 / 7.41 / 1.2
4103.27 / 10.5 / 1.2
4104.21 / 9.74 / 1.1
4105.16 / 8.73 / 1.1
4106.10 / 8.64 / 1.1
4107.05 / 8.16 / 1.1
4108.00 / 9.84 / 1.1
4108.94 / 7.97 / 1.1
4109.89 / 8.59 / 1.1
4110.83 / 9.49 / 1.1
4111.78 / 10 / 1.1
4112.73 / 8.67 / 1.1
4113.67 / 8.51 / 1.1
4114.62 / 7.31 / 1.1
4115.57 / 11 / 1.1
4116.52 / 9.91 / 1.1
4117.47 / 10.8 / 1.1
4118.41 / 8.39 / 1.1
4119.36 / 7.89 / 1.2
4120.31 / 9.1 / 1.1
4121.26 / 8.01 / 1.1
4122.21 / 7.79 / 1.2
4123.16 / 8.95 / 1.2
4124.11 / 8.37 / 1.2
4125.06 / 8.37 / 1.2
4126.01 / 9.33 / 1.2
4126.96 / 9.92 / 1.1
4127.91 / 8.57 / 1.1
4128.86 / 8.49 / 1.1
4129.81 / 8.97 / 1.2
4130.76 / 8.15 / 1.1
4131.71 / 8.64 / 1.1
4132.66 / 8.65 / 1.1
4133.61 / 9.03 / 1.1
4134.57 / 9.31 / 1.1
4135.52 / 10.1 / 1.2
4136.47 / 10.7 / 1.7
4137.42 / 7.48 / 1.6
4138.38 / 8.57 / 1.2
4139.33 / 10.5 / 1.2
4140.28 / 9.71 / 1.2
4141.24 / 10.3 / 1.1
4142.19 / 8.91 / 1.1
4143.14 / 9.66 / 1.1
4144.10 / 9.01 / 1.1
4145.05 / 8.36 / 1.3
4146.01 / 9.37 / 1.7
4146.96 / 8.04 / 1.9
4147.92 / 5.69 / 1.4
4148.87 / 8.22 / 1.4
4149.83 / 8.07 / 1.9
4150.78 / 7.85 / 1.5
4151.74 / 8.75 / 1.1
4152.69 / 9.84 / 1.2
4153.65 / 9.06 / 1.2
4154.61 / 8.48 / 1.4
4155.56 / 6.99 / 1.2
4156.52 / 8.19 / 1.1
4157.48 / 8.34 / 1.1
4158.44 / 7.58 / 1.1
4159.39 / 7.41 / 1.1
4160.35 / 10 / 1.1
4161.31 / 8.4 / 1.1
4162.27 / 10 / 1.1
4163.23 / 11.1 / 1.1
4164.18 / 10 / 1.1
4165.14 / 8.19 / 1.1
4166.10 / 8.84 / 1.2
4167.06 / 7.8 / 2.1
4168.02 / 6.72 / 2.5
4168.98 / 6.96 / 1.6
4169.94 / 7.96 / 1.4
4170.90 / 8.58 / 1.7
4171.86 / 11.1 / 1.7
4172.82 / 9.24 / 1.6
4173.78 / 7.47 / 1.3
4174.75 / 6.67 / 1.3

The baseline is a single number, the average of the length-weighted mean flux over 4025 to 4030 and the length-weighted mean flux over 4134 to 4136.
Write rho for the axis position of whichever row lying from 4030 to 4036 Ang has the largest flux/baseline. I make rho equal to 4034.87 Ang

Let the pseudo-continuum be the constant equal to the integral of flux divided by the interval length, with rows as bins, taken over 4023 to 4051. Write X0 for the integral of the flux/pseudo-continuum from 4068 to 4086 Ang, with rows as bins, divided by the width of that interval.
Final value 0.99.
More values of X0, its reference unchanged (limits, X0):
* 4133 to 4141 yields 1.07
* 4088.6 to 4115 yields 1.05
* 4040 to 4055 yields 1.00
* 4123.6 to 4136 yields 1.02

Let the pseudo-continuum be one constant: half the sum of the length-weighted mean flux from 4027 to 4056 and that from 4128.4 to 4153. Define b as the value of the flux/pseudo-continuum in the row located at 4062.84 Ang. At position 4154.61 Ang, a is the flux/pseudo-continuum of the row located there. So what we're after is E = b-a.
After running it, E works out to -0.02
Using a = 0.97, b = 0.95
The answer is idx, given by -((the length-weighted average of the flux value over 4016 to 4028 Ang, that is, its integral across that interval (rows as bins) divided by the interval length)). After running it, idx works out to -8.67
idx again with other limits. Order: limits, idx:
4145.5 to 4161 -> -8.24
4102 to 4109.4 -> -8.90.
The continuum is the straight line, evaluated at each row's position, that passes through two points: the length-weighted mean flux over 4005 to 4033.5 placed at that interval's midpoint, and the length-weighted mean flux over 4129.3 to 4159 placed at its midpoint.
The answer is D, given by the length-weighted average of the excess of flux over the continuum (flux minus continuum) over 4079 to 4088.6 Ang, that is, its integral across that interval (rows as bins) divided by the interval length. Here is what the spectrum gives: 0.39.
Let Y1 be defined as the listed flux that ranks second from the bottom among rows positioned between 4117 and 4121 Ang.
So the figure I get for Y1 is 8.39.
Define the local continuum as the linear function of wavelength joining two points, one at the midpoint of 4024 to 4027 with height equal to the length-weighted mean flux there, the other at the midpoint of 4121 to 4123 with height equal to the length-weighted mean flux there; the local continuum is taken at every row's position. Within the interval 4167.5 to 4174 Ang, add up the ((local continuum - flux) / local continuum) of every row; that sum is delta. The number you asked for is -0.59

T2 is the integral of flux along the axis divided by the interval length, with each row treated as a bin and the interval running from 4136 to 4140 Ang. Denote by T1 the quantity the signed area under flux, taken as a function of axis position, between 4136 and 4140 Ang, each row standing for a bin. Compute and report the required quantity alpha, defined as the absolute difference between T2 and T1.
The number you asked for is 28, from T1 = 37.3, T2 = 9.3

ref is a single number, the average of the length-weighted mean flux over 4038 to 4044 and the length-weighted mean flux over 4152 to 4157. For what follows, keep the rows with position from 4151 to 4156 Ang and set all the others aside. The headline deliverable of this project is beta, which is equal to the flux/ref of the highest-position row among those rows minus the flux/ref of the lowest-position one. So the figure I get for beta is -0.20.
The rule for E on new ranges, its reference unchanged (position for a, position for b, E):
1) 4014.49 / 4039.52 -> 0.09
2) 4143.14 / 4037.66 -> -0.01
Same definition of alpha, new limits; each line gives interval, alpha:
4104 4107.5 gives 22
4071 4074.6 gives 22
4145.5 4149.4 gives 23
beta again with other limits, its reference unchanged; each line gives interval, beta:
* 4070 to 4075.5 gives -0.06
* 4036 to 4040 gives 0.08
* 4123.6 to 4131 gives -0.03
